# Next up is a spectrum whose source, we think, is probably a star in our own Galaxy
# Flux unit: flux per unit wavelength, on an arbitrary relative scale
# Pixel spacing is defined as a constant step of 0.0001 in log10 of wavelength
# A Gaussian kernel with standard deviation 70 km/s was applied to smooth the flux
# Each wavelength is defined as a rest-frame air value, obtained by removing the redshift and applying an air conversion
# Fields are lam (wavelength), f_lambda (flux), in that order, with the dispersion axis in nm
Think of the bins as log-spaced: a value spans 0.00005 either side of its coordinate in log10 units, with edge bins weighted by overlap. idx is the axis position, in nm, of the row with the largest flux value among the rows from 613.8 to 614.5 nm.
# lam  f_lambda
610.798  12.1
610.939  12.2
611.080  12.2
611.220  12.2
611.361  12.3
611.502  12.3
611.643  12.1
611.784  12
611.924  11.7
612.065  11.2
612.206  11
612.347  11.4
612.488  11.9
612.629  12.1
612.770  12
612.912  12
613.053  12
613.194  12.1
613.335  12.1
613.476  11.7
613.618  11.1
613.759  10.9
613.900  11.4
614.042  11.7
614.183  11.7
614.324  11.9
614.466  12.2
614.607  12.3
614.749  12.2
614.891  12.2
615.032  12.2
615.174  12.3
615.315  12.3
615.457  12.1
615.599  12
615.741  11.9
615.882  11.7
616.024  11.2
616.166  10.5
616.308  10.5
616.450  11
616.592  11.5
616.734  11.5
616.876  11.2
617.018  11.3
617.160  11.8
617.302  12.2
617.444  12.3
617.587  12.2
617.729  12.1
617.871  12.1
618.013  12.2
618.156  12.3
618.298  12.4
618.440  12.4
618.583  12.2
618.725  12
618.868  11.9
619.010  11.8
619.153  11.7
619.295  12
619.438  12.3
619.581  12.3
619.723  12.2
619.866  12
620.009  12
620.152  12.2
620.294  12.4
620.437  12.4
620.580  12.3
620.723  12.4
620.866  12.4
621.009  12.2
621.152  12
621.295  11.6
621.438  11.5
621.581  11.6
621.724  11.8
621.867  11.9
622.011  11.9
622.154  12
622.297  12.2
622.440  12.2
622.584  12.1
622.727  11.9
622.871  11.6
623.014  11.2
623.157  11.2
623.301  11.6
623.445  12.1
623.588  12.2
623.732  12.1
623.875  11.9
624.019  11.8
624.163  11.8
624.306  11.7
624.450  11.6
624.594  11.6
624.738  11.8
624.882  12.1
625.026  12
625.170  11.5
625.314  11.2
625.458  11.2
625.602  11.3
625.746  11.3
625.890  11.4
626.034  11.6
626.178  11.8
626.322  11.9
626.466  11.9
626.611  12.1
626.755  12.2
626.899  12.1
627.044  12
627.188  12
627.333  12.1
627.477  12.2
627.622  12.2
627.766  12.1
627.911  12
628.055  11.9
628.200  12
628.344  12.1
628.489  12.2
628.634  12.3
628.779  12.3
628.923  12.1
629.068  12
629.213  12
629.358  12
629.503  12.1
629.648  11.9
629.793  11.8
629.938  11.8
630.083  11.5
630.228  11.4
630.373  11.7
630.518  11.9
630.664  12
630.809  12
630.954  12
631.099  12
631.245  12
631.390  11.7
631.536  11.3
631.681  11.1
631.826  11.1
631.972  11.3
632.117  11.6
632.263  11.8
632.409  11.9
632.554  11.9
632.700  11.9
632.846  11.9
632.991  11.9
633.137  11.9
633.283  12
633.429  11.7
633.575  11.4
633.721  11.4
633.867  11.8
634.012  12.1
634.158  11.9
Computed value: 614.466 nm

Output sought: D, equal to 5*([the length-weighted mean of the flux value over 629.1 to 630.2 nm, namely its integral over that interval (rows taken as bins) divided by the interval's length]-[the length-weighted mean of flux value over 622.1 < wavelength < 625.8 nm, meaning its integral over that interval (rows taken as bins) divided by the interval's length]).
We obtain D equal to 0.6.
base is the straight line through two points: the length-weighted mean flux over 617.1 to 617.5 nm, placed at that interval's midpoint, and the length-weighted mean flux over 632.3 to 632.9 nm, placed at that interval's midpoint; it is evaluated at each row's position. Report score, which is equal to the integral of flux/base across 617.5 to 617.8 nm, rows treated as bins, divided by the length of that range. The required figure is 1.00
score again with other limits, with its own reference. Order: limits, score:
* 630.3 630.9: 1.00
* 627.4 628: 1.01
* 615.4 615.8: 0.99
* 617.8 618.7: 1.01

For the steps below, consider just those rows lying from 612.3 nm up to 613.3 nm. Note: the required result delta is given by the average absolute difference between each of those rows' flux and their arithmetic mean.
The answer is 0.16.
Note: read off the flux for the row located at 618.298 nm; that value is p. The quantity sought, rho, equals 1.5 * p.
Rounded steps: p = 12.4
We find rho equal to 18.6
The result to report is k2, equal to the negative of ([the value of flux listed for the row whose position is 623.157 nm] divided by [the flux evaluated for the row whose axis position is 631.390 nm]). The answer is -0.96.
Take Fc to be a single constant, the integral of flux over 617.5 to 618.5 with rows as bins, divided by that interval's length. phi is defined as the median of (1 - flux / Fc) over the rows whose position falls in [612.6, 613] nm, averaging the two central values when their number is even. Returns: 0.020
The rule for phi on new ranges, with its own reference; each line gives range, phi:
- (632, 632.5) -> 0.036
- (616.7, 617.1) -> 0.077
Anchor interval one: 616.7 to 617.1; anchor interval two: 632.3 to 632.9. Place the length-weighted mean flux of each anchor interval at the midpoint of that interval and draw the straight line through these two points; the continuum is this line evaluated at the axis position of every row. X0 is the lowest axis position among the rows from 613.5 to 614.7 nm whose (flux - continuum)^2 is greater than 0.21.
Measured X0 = 614.042 nm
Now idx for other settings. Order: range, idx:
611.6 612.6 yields 611.643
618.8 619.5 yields 619.438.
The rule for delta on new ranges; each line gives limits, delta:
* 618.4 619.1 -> 0.19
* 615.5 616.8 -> 0.45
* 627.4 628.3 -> 0.10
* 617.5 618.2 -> 0.06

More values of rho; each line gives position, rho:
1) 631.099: 18.0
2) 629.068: 18.0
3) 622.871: 17.4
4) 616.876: 16.8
